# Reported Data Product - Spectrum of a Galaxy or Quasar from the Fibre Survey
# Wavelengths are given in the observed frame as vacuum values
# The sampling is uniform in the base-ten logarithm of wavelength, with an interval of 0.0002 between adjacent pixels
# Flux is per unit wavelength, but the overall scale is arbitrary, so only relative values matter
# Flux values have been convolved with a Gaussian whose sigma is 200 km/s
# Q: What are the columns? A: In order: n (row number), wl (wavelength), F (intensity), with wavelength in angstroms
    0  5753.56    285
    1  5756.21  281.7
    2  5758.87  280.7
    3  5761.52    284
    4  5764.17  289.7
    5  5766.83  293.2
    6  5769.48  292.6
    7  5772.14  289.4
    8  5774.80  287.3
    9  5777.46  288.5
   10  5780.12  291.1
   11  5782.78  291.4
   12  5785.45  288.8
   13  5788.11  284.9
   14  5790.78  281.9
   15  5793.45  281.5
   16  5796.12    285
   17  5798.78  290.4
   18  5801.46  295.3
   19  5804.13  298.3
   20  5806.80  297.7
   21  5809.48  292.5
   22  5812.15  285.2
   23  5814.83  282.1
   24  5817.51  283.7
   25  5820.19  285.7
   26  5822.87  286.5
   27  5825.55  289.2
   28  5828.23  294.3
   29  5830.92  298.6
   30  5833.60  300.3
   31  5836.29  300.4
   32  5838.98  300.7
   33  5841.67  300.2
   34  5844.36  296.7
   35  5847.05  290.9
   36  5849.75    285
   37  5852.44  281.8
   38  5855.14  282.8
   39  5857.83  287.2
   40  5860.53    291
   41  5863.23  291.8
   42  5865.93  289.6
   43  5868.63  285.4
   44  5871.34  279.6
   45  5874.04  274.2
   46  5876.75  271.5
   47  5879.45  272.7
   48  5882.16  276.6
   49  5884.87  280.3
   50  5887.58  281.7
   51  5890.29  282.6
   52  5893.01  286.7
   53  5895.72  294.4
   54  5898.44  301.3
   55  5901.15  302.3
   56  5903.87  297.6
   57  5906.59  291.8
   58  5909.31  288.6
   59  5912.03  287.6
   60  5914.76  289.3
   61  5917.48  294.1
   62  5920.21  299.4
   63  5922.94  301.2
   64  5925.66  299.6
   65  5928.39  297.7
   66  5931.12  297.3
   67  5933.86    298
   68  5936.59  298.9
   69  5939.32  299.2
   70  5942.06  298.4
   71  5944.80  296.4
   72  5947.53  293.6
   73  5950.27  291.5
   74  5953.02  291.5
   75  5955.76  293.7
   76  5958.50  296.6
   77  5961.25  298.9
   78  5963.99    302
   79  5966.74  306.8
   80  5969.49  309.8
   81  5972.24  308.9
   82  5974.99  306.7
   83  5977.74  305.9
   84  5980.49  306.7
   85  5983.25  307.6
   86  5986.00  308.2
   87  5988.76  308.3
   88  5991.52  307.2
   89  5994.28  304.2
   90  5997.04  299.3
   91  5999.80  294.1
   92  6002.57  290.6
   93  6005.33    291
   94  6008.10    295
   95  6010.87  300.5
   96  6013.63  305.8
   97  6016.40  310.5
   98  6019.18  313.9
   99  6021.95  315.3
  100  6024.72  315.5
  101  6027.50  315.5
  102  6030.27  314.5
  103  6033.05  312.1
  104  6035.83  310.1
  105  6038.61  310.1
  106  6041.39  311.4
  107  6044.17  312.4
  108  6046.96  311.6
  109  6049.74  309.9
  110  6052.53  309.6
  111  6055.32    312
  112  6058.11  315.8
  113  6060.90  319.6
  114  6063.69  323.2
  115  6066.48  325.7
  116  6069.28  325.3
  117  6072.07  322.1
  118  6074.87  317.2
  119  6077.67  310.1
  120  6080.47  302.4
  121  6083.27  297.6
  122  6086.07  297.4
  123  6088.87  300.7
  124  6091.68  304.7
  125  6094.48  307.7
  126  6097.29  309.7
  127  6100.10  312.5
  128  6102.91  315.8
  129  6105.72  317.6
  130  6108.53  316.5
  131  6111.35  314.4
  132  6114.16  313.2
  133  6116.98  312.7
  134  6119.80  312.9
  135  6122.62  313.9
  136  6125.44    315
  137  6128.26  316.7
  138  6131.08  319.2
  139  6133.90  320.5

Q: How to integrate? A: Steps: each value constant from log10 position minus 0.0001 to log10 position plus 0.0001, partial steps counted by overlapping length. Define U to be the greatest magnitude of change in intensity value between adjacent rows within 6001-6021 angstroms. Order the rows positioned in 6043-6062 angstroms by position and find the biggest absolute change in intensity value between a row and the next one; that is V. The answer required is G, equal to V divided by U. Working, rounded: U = 5.5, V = 3.8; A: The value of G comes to 0.7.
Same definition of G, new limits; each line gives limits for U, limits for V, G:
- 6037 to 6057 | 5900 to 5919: 2.4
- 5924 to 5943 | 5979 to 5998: 2.6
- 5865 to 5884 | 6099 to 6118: 0.6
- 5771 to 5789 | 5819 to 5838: 1.3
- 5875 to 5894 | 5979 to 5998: 1.2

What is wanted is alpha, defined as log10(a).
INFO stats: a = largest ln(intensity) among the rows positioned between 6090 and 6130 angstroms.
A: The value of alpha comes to 0.760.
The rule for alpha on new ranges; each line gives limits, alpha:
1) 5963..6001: 0.759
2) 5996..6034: 0.760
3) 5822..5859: 0.756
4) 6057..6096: 0.762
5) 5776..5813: 0.756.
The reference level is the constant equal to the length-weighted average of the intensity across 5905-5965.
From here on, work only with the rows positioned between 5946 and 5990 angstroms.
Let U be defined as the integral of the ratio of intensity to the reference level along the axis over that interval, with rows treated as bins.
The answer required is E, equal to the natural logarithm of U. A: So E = 3.81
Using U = 45.0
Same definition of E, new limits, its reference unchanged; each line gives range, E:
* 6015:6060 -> 3.86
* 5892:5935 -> 3.76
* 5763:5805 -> 3.72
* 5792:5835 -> 3.74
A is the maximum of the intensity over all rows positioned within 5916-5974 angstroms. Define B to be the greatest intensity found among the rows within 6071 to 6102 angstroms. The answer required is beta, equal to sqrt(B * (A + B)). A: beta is 451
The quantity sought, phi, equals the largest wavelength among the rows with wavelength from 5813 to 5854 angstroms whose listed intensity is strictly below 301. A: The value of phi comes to 5852.44 angstroms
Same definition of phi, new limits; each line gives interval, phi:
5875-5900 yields 5895.72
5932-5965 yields 5961.25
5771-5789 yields 5788.11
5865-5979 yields 5961.25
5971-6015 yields 6010.87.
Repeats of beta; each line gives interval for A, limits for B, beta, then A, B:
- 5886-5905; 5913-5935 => 426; 302.3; 301.2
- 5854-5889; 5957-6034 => 438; 291.8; 315.5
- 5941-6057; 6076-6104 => 447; 315.5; 315.8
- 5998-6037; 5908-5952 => 431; 315.5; 301.2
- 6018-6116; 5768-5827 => 431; 325.7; 298.3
